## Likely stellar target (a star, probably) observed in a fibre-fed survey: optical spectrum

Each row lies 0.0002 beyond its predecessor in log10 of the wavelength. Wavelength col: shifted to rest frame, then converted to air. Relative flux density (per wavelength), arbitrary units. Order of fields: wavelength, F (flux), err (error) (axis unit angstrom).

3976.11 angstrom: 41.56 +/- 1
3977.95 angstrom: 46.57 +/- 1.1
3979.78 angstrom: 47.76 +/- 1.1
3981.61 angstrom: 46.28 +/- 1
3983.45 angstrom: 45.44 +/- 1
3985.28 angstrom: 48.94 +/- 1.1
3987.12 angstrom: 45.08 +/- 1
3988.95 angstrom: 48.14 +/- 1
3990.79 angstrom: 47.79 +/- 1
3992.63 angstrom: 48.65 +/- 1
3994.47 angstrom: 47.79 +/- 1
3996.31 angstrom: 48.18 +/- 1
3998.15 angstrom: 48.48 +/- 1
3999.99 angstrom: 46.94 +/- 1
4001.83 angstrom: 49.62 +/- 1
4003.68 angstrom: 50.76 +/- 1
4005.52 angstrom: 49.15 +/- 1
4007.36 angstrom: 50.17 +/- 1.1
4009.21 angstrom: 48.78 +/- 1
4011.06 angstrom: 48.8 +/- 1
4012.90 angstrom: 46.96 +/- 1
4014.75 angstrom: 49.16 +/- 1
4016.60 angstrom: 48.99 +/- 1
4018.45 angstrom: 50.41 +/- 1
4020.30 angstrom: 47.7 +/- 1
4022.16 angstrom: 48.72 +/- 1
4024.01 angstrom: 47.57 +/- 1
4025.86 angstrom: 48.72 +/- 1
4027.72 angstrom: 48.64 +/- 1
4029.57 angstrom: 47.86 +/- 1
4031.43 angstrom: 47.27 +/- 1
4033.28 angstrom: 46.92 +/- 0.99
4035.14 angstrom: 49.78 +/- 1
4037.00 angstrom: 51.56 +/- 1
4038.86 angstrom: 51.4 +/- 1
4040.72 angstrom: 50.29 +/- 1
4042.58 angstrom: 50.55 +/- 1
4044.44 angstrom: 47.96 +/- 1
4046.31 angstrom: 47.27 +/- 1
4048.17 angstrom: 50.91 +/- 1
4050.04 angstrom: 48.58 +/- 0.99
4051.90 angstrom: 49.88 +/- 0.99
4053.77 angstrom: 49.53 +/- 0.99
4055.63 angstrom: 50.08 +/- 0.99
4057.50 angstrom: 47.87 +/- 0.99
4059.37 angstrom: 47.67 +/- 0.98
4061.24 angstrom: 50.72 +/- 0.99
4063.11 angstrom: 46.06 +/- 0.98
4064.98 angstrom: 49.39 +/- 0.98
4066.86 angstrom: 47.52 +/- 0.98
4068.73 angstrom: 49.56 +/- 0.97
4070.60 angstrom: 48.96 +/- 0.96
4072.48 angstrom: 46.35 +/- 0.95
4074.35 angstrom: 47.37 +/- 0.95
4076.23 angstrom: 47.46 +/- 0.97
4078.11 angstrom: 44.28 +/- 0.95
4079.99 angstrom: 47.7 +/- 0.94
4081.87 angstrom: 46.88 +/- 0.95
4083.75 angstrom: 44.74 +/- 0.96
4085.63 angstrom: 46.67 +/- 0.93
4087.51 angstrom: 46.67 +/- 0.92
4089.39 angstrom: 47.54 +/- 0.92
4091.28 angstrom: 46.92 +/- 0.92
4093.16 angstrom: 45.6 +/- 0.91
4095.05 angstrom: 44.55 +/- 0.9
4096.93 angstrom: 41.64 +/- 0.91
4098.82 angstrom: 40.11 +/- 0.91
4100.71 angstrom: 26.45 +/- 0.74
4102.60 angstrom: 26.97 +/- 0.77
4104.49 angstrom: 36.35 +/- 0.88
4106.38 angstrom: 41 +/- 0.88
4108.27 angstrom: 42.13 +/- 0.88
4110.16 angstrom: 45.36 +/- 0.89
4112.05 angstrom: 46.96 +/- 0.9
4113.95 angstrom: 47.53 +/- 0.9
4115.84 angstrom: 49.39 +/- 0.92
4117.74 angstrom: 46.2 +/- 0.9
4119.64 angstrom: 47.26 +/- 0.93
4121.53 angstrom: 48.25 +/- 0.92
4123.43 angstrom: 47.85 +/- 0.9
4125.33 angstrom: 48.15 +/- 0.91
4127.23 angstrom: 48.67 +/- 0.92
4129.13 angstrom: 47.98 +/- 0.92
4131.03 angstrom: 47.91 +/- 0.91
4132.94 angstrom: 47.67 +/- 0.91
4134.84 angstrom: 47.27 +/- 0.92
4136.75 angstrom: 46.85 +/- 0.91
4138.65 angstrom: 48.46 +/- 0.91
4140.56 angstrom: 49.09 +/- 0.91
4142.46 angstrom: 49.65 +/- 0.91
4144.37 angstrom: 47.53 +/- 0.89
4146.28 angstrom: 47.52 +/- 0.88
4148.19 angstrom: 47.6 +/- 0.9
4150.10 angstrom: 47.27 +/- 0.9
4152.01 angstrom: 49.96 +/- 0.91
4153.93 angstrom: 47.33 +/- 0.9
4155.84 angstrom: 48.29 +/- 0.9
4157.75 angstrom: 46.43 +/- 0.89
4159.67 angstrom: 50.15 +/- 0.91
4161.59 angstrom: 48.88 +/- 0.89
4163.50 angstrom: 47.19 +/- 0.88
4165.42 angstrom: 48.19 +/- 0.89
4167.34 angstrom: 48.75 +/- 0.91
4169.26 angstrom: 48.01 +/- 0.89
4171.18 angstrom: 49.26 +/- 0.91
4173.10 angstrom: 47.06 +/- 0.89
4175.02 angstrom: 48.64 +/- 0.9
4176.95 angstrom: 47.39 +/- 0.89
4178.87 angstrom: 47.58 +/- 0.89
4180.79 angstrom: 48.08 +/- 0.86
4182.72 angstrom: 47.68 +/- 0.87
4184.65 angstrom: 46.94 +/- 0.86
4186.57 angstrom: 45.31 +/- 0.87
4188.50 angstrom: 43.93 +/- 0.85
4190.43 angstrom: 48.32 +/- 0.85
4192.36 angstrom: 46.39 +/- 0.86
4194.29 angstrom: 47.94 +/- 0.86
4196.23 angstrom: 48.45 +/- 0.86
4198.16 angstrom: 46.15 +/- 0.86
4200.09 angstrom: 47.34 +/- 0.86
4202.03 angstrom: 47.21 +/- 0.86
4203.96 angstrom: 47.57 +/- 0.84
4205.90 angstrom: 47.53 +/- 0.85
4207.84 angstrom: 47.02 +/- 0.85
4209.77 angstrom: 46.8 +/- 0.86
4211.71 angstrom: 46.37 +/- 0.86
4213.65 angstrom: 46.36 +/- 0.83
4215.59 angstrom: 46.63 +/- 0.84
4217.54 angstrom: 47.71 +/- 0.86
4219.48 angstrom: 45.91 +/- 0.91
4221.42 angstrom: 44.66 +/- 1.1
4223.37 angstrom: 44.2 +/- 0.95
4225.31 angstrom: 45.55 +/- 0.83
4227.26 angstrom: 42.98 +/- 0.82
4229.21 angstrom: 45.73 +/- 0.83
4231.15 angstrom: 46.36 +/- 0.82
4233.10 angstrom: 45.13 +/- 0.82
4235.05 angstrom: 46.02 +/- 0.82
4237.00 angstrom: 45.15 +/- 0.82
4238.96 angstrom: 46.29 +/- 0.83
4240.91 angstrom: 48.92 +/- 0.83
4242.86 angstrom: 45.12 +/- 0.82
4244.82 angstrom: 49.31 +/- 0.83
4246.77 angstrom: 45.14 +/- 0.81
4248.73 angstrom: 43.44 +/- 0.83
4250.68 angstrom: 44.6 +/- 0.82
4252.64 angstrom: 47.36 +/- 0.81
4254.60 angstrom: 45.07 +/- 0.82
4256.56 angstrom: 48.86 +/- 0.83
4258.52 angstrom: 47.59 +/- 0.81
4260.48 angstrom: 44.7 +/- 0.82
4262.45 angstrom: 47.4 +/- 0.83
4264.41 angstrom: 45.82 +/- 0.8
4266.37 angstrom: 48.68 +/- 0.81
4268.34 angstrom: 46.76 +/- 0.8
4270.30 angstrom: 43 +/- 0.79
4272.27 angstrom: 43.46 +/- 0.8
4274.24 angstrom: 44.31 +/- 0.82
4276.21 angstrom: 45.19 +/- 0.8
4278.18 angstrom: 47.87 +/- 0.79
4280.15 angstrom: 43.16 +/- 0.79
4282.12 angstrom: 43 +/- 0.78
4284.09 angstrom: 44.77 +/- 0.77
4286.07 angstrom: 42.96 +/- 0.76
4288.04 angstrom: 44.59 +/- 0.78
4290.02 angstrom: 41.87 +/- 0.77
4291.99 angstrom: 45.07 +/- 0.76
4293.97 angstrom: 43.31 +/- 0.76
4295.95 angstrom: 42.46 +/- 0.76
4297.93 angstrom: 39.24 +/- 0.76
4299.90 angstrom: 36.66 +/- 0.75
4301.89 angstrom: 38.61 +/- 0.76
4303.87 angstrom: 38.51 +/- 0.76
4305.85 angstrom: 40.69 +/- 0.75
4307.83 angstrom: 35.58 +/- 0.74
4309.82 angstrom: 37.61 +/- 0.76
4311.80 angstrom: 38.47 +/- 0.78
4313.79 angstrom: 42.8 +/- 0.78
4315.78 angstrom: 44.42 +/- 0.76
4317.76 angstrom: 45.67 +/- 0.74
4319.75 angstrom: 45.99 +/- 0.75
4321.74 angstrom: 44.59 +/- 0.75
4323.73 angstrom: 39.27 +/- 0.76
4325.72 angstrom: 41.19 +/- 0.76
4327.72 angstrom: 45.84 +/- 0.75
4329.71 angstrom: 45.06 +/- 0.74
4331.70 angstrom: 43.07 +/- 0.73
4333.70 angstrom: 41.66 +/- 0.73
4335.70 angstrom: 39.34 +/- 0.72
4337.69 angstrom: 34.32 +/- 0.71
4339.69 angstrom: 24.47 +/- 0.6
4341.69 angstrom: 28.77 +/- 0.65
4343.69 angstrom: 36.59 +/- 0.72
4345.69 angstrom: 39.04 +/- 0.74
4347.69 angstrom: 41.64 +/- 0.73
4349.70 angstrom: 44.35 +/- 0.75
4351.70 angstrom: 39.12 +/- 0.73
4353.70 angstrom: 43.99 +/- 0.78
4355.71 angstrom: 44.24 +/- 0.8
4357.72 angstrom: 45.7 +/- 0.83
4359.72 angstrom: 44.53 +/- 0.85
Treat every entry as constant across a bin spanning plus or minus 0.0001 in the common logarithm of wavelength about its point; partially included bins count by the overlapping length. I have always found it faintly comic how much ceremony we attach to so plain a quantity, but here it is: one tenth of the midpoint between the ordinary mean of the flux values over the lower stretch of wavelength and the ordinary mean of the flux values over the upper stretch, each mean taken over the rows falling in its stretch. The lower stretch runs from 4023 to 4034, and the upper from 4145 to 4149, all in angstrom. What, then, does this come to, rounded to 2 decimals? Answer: 4.77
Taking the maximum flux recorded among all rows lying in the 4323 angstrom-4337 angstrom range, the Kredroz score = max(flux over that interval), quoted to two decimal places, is 45.84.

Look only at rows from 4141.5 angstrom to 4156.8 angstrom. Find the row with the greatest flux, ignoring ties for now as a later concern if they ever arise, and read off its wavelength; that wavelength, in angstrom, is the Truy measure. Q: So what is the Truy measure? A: 4152.01 angstrom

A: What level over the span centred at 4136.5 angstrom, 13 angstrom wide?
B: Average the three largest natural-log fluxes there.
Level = 3.89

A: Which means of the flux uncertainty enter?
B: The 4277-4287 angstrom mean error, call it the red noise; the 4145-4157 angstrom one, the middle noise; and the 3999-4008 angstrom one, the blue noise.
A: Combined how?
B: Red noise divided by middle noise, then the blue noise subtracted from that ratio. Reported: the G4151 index -0.15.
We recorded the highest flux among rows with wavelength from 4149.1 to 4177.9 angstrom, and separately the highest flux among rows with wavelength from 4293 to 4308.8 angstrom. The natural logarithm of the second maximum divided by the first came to -0.15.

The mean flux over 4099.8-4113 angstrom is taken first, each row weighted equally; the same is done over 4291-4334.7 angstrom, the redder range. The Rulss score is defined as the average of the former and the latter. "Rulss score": 40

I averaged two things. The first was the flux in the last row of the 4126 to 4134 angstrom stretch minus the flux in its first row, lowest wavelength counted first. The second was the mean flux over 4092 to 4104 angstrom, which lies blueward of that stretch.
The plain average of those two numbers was 18.3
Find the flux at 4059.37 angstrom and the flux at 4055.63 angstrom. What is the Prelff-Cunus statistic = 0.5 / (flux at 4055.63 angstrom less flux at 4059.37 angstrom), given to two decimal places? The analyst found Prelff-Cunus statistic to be 0.21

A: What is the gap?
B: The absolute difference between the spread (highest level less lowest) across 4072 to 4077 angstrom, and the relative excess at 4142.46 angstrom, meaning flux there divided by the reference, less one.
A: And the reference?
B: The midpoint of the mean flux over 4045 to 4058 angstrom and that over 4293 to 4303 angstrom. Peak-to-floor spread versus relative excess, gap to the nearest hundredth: 1.00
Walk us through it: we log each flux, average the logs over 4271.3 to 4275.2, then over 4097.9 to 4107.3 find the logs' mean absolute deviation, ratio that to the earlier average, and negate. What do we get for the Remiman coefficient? -0.048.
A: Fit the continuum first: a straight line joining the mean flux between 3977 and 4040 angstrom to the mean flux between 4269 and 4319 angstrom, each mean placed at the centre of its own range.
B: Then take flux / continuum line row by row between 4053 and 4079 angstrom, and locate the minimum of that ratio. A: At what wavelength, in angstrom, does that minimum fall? 4078.11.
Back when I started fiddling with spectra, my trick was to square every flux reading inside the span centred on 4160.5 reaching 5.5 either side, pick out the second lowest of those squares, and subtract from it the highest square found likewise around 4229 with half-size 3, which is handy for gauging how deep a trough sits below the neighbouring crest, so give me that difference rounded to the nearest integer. 78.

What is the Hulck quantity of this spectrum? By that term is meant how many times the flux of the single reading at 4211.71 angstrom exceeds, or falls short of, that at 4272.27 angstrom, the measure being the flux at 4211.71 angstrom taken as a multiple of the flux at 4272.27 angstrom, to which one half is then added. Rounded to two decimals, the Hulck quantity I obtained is 1.57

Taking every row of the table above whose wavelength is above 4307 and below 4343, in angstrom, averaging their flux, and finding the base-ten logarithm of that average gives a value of 1.601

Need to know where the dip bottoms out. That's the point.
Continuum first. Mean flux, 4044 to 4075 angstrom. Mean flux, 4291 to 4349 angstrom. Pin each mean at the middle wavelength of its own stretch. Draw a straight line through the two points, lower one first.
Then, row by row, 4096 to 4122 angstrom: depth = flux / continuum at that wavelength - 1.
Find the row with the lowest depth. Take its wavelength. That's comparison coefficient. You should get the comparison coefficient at 4100.71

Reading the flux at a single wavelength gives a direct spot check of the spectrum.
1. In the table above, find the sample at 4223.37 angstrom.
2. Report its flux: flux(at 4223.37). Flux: 44.2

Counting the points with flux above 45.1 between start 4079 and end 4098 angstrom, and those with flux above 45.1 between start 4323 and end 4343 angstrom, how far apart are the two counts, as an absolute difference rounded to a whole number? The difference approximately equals 6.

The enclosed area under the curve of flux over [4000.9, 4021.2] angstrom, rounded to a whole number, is 998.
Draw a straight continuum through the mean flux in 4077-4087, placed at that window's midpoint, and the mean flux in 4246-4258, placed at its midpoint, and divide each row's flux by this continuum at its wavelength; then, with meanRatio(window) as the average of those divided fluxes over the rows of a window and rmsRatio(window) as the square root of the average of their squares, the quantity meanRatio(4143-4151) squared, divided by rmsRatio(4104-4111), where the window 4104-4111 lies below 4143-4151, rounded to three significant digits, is 1.19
